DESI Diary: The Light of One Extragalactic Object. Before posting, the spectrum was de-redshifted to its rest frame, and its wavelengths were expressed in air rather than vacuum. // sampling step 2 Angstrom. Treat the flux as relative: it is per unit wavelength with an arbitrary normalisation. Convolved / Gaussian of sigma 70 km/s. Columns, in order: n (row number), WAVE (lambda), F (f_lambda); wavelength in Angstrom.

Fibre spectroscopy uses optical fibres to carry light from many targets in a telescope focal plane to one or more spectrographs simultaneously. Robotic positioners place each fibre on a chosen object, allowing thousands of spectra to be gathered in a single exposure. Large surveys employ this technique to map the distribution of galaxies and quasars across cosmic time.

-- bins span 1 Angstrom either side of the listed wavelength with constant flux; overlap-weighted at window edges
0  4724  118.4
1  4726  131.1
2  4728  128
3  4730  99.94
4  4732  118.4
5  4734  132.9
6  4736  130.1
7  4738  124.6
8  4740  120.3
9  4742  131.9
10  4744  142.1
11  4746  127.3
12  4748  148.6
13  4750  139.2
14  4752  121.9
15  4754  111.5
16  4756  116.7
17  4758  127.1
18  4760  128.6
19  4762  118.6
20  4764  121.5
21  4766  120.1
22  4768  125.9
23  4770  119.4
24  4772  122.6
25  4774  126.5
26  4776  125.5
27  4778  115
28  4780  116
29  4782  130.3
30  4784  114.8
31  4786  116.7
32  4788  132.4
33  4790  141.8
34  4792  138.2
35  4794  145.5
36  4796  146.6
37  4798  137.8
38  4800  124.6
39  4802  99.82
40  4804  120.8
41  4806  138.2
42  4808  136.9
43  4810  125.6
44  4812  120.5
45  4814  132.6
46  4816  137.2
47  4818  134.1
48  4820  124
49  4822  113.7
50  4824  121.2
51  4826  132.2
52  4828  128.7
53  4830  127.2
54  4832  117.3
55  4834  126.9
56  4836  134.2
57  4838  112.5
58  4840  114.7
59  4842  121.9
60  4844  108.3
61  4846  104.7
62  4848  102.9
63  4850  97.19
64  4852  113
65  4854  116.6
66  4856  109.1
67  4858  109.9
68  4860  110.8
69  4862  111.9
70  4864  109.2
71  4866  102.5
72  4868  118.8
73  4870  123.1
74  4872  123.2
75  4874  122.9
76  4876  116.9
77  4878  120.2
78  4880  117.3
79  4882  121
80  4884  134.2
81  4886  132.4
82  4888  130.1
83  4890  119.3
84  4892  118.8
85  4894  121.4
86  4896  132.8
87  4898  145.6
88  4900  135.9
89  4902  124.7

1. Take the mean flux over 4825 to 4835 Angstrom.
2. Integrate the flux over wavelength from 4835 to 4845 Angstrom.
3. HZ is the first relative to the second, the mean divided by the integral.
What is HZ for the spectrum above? 0.107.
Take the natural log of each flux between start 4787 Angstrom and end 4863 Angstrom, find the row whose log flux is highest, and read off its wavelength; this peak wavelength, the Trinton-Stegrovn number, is 4796 Angstrom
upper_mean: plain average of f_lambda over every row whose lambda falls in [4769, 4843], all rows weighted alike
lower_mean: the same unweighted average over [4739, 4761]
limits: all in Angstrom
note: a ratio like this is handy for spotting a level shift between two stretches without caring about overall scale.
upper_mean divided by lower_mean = 0.98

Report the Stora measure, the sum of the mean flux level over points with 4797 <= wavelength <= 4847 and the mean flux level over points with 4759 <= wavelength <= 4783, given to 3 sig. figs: 246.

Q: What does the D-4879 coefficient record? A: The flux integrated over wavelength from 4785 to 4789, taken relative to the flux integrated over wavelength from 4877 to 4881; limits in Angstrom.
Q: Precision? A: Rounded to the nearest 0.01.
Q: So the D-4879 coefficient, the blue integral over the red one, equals 1.05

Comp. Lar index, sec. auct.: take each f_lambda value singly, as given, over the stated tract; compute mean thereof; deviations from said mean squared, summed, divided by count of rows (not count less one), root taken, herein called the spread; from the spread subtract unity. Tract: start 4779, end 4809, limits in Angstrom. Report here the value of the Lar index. 12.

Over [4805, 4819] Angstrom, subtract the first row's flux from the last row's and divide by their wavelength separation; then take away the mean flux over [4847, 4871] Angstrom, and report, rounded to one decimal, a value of -110.8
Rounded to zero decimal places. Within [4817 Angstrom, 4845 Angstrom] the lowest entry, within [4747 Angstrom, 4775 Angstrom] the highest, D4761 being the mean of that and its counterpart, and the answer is 128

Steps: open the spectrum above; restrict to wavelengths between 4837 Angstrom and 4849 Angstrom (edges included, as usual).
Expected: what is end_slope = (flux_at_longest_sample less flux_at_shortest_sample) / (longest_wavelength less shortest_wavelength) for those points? -1.0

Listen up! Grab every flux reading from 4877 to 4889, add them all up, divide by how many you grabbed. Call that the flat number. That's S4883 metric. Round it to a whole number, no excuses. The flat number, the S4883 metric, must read 126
